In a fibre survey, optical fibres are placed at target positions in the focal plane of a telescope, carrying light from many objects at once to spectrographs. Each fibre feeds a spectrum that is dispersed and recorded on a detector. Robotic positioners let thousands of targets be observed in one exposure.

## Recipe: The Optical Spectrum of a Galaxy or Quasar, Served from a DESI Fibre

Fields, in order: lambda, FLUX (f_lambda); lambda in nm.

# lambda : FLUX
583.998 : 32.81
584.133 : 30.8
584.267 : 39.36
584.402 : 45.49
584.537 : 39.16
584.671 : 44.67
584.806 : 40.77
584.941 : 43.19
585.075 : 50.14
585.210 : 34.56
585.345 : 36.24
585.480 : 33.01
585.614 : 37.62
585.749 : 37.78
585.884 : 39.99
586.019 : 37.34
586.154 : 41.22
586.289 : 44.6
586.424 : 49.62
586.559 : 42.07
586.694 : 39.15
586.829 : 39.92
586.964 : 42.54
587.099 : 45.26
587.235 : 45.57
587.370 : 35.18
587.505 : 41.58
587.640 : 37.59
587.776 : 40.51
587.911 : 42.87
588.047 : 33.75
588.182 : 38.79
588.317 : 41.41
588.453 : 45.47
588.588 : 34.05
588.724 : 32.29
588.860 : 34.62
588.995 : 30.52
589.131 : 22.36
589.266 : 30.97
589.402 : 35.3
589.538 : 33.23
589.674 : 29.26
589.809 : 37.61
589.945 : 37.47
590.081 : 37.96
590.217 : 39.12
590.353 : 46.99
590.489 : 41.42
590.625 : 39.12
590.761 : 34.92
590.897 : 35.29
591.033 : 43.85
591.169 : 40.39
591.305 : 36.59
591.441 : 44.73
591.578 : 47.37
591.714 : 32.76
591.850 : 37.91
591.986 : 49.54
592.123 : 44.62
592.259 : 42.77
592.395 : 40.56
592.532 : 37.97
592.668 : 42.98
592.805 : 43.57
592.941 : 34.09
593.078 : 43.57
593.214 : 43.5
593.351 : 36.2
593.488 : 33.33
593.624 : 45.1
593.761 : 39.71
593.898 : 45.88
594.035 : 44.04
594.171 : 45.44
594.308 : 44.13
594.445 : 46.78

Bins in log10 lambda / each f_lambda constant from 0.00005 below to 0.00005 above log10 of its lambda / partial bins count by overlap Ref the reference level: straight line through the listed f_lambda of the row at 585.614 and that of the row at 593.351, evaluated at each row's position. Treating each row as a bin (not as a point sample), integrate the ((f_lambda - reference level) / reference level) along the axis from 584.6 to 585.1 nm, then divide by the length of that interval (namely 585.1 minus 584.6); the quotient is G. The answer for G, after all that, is 0.17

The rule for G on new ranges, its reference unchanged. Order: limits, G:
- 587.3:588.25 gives 0.04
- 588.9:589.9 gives -0.15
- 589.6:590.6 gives 0.05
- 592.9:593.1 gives 0.06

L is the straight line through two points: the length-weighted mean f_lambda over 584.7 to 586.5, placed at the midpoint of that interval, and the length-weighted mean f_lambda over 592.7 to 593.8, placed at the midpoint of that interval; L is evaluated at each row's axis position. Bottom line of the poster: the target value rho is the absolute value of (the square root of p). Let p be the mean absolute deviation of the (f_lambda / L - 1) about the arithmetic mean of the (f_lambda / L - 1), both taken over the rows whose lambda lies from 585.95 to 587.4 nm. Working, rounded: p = 0.078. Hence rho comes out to 0.28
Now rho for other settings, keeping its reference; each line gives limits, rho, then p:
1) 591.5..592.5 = 0.33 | 0.110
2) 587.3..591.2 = 0.32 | 0.102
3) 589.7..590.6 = 0.26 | 0.068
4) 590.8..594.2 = 0.31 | 0.099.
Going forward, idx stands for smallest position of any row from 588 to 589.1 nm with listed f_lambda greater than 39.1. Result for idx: 588.317 nm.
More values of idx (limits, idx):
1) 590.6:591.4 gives 590.625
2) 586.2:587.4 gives 586.289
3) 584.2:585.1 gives 584.267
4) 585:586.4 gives 585.075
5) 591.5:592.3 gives 591.578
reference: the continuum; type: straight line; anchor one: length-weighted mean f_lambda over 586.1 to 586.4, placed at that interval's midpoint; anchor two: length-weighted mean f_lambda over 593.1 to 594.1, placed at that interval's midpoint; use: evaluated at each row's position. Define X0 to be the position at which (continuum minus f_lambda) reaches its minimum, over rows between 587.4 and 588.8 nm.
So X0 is 588.453 nm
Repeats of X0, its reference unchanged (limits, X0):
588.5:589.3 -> 588.860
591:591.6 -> 591.578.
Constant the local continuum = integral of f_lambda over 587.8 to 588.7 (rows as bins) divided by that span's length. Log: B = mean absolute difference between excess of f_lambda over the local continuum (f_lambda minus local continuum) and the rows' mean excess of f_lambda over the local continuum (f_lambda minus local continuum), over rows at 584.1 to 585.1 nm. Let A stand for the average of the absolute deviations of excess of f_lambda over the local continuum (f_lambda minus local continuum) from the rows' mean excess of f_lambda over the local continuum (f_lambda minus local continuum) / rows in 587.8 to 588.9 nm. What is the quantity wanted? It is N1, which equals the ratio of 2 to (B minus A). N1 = -37.2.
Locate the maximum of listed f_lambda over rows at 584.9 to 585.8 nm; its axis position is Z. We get 585.075 nm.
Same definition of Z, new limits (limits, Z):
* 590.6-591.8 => 591.578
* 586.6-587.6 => 587.235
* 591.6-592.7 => 591.986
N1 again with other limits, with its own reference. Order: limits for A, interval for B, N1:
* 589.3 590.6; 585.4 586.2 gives -1.3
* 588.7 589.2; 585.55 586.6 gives -2.9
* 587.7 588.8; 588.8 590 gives -6.2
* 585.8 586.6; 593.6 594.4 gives -1.2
